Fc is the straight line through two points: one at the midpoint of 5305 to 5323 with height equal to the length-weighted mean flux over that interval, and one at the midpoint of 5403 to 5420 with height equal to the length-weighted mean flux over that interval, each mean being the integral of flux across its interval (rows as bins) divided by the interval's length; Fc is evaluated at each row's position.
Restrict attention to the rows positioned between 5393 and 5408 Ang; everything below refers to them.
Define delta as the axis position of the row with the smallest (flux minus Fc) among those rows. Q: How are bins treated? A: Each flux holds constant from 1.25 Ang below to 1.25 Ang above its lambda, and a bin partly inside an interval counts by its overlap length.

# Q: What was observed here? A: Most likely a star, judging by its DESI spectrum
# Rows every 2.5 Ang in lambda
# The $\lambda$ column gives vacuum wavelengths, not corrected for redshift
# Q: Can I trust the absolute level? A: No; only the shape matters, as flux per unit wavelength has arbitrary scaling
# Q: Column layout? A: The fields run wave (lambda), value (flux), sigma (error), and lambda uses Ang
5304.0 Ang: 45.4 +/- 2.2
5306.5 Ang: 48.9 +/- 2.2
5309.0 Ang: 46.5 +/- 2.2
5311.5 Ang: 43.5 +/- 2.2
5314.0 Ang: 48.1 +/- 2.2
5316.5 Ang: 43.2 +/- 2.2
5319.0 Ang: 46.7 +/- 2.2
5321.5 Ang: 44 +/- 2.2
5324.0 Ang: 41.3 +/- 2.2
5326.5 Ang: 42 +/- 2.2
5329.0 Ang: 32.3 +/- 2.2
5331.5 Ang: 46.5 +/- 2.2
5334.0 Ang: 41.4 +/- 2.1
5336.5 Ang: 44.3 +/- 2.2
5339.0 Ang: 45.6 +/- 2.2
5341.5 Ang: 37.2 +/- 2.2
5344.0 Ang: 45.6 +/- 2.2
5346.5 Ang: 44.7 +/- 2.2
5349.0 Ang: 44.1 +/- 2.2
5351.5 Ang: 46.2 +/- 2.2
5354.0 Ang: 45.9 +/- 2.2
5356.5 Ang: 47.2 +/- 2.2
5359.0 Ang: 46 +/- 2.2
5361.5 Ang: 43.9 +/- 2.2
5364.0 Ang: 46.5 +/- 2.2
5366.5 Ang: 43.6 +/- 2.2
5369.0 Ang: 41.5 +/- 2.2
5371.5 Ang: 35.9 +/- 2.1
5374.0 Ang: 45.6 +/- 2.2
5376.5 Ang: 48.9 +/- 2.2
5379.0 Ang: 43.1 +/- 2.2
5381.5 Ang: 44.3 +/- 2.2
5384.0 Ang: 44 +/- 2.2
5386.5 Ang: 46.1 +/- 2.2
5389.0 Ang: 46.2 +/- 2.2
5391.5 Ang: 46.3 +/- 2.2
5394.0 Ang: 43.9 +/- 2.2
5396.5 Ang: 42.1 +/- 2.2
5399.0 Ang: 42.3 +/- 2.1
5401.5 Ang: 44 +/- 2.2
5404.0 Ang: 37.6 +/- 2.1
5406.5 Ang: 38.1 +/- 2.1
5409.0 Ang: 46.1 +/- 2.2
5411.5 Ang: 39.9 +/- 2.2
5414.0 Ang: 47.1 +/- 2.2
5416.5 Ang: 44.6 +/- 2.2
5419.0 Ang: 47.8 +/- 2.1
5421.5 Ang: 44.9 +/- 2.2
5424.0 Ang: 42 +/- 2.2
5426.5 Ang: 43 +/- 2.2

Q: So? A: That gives 5404.0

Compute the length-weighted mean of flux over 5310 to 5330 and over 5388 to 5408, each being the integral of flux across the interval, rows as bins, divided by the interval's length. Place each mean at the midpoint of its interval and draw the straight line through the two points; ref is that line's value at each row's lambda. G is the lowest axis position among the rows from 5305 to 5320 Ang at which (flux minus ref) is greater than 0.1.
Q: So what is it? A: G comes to 5306.5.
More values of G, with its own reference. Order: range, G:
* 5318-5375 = 5319.0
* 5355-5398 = 5356.5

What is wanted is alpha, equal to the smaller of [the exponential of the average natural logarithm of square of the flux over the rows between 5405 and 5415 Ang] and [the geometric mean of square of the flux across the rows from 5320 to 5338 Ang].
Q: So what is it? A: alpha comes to 1718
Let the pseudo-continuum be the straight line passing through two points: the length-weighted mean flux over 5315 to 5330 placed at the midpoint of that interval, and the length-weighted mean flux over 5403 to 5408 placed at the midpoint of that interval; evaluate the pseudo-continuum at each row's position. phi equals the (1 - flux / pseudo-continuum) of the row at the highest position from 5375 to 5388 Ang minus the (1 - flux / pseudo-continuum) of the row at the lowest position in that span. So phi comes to 0.06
